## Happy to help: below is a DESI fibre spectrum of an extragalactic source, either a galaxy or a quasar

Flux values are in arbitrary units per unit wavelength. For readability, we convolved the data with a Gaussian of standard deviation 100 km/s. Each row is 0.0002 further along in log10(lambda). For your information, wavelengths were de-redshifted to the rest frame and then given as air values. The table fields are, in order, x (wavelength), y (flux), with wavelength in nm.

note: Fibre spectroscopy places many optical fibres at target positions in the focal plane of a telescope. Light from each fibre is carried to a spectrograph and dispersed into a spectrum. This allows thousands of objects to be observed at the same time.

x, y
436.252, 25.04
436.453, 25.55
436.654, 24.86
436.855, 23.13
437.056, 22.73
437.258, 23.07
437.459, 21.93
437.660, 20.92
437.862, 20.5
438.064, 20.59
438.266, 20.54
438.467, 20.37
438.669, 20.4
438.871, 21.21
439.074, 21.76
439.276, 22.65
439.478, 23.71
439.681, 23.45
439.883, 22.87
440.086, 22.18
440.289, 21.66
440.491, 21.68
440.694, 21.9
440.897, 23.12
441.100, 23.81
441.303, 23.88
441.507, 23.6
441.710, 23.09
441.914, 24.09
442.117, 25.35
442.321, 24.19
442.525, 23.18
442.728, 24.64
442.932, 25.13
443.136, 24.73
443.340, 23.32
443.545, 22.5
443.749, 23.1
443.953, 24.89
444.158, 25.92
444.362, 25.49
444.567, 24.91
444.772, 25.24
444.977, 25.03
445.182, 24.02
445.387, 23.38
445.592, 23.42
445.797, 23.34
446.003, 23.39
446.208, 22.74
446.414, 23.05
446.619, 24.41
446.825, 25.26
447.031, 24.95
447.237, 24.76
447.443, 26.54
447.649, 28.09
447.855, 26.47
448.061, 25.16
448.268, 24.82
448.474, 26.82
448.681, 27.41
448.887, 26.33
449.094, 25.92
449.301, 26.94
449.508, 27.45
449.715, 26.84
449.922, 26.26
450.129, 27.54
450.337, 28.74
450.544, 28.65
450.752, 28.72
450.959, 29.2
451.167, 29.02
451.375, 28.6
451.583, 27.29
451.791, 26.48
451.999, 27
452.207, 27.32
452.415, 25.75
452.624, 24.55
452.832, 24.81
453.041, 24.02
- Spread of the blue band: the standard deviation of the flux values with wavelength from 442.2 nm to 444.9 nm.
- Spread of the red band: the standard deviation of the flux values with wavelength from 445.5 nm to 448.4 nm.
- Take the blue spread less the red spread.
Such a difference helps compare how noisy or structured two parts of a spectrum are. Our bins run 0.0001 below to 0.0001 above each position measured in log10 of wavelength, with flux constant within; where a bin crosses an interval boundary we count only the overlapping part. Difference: -0.5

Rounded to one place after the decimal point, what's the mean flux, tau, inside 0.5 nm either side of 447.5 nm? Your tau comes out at 26.2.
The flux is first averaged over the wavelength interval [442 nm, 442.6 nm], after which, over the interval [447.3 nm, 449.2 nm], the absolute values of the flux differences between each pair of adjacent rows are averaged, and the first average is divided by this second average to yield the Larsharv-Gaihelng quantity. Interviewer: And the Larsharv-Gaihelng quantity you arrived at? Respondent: 21.8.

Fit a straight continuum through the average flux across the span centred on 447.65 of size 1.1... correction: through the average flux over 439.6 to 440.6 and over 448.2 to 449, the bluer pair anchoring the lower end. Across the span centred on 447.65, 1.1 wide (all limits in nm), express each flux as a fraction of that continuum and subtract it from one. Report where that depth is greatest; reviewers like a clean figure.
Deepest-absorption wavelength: 447.237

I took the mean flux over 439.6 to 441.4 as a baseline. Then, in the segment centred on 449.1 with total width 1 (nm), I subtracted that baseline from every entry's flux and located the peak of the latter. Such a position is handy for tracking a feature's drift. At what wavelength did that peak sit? 449.508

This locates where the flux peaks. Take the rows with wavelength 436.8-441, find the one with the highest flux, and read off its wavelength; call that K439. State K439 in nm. 439.478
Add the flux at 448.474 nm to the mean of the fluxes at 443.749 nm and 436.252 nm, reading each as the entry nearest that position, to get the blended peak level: 50.9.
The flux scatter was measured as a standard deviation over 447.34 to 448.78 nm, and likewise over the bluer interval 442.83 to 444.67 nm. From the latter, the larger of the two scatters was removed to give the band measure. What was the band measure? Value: 0.00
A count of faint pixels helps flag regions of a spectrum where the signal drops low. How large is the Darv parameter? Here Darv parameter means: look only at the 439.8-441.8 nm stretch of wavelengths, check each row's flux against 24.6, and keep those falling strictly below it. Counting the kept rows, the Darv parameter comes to 10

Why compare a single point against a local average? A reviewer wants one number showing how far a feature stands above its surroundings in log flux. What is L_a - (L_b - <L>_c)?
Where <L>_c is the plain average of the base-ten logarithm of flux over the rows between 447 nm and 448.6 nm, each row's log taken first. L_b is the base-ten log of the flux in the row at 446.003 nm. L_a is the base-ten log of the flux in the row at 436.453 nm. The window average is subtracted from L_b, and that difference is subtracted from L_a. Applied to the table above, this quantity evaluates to 1.45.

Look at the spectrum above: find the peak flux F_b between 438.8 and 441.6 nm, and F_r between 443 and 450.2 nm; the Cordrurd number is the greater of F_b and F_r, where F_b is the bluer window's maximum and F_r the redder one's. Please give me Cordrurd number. 28.1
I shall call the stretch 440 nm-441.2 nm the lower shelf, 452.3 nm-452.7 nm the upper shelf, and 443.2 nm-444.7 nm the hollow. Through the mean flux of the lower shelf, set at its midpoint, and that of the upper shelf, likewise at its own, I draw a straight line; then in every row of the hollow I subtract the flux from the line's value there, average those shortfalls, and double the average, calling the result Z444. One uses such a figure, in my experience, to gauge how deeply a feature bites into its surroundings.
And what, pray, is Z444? -2.3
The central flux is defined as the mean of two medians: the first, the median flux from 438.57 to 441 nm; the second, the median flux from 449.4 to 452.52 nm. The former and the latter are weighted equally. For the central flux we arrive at 24.7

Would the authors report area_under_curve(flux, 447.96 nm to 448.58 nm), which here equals 15.9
